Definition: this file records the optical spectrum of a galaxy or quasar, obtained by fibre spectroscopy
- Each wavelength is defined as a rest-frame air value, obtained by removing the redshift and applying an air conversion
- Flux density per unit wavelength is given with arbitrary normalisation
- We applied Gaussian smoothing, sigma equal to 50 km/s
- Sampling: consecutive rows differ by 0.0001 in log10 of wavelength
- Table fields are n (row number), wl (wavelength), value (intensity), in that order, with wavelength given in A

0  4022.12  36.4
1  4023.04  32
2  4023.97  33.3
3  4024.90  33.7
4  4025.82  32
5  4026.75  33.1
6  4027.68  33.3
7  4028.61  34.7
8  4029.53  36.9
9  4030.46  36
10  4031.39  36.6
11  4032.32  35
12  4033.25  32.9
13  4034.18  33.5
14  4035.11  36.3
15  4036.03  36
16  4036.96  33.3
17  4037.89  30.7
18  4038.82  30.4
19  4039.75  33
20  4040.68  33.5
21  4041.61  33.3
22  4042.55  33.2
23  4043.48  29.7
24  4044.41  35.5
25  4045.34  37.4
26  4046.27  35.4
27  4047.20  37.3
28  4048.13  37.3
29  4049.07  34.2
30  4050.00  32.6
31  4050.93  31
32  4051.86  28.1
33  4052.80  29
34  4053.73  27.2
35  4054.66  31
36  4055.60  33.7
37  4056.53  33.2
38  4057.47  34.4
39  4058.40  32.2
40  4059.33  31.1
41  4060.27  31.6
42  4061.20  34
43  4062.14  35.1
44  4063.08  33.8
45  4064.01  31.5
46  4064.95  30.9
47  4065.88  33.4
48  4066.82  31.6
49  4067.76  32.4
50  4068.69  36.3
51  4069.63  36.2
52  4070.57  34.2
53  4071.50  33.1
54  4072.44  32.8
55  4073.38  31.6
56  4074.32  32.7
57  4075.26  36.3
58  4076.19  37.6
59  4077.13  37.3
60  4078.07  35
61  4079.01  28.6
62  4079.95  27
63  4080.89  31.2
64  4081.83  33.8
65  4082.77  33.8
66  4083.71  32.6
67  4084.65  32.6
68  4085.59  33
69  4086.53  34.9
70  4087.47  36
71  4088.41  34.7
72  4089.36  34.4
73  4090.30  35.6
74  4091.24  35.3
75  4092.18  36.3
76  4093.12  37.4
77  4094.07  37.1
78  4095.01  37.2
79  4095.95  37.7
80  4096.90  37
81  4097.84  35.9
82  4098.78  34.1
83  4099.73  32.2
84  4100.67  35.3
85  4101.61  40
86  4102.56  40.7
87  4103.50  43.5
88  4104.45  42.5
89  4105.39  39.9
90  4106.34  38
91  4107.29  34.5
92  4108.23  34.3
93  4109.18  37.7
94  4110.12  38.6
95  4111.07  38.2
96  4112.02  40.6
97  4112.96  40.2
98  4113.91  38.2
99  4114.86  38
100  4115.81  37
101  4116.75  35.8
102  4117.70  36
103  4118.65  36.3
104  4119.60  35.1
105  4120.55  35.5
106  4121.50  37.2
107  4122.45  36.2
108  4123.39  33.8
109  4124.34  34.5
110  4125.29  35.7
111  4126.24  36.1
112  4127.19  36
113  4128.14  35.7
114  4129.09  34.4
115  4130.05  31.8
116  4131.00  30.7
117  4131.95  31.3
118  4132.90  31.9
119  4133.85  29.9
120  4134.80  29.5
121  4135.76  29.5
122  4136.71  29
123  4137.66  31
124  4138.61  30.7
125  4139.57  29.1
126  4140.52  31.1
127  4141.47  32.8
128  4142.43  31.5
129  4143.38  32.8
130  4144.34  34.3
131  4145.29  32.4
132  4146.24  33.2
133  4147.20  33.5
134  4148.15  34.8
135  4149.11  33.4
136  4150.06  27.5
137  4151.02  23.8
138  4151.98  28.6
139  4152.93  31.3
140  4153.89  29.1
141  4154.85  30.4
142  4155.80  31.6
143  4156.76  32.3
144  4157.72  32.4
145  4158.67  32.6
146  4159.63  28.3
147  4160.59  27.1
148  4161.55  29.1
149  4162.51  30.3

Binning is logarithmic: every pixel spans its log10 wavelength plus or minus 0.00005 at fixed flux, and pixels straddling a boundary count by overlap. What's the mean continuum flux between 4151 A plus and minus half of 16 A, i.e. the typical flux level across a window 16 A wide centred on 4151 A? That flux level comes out 31.4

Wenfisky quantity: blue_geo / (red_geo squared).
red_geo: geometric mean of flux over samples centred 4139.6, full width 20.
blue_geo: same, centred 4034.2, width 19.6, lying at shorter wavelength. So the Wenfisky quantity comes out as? 0.0337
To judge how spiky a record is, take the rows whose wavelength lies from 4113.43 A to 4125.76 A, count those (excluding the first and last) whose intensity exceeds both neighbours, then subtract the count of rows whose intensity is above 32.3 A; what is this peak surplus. -11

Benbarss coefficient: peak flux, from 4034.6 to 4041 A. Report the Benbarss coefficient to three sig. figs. 36.3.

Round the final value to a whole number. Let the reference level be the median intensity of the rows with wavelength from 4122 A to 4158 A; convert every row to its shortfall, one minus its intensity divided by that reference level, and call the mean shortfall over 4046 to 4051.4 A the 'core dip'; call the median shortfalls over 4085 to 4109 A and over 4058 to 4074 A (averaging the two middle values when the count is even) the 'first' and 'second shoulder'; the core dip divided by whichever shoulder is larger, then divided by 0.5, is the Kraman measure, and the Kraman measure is 6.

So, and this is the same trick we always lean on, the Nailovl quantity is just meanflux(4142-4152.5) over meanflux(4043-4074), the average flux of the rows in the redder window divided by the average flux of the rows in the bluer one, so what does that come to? 0.95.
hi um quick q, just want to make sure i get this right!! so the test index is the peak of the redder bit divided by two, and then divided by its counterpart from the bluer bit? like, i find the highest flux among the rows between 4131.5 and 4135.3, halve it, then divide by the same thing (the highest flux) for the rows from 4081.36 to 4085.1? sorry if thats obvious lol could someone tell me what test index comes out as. 0.47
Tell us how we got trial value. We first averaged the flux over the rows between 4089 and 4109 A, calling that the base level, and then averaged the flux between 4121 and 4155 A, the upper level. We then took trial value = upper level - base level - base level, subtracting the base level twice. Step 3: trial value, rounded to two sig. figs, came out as -42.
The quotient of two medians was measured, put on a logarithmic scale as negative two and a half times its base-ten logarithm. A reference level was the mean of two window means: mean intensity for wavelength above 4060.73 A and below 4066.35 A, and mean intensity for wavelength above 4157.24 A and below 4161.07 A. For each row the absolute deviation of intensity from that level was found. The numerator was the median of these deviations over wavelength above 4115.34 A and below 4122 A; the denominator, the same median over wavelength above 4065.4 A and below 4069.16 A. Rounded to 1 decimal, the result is -1.3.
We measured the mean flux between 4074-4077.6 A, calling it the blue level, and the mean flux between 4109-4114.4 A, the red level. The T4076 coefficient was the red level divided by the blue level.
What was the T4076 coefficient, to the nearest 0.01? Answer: 1.08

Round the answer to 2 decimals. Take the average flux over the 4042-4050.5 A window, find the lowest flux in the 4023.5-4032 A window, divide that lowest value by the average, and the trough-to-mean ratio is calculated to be 0.92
